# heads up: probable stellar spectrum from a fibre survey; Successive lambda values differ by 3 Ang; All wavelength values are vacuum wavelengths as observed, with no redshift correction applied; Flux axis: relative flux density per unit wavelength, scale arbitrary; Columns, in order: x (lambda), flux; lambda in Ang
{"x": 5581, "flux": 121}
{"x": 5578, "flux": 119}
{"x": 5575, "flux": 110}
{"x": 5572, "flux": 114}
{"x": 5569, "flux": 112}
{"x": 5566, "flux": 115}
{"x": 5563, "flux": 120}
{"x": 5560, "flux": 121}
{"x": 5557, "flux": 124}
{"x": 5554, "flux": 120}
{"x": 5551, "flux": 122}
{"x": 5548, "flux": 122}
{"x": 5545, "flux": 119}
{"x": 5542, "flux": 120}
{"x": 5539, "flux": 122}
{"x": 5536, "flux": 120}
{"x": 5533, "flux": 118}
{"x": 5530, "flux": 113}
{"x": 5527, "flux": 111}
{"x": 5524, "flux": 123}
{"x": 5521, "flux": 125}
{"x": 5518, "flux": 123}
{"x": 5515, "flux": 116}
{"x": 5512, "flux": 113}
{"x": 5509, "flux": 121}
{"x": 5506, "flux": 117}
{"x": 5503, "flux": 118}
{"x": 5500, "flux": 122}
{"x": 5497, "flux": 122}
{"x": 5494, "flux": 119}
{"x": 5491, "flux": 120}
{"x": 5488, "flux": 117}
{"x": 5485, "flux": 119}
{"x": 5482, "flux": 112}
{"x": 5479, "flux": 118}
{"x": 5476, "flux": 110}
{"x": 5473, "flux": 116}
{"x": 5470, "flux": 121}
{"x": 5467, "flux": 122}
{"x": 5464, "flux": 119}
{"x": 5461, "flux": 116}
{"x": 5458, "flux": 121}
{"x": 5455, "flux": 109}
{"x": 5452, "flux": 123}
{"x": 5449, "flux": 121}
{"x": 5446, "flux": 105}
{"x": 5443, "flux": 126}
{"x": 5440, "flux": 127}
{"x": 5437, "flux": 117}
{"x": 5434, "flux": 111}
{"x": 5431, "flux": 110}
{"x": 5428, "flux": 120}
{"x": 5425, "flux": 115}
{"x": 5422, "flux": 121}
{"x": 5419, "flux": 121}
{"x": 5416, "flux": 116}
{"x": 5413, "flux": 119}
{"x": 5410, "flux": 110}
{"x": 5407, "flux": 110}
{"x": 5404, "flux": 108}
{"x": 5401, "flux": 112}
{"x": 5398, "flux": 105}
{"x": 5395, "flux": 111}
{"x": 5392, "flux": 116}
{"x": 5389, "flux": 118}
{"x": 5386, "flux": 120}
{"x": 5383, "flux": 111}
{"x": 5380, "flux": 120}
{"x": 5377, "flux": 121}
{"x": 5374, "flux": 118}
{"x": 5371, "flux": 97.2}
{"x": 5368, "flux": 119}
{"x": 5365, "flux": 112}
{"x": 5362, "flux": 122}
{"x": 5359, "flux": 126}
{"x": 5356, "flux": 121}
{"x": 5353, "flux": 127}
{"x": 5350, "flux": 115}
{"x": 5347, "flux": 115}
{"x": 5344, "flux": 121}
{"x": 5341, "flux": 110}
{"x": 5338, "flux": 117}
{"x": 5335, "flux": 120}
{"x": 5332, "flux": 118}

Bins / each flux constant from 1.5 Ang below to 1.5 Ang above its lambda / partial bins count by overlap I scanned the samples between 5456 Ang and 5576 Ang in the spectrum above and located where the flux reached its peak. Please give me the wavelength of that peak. 5521 Ang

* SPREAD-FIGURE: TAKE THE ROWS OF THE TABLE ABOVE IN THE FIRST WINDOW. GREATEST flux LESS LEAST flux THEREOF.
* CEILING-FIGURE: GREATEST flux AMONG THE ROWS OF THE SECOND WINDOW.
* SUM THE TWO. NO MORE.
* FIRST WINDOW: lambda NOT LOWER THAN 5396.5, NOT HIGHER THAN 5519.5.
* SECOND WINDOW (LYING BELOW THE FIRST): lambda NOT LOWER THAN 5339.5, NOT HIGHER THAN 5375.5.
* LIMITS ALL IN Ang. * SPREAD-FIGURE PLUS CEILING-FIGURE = 149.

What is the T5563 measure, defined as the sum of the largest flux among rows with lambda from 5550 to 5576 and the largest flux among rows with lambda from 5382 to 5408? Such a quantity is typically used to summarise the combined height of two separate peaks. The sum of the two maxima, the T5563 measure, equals 244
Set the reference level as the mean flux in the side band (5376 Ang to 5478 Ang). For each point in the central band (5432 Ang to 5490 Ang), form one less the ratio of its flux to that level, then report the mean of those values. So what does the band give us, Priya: -0.011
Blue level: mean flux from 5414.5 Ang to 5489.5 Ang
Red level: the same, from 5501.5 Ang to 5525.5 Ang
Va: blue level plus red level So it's 237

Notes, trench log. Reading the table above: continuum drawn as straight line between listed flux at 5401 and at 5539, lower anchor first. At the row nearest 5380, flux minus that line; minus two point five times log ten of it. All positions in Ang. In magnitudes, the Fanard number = -2.4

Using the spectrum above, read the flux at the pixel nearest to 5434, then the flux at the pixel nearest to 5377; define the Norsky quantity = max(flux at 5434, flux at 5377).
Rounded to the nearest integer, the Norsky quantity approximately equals 121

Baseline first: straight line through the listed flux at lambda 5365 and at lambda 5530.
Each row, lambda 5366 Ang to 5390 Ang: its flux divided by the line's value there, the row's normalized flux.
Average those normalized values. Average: 1.03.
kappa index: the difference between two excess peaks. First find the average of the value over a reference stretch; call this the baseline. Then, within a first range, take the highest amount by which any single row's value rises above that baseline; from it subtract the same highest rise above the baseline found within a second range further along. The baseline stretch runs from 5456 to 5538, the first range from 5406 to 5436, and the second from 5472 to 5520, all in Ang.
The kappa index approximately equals -2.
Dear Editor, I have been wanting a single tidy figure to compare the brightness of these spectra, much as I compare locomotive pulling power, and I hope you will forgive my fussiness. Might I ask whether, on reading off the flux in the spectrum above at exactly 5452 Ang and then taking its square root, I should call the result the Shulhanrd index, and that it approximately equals 11.1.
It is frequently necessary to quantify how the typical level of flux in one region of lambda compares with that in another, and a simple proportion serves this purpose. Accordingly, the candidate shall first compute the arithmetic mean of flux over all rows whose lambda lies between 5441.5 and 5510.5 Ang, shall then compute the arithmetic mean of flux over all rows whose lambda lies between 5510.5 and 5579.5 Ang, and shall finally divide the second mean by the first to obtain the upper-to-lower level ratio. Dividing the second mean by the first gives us 1.00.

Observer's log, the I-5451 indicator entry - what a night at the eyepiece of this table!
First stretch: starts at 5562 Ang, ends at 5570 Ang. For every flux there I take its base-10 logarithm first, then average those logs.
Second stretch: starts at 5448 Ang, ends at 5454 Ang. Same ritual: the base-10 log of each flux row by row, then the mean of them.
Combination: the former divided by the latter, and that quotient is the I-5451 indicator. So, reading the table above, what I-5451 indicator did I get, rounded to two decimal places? 0.99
